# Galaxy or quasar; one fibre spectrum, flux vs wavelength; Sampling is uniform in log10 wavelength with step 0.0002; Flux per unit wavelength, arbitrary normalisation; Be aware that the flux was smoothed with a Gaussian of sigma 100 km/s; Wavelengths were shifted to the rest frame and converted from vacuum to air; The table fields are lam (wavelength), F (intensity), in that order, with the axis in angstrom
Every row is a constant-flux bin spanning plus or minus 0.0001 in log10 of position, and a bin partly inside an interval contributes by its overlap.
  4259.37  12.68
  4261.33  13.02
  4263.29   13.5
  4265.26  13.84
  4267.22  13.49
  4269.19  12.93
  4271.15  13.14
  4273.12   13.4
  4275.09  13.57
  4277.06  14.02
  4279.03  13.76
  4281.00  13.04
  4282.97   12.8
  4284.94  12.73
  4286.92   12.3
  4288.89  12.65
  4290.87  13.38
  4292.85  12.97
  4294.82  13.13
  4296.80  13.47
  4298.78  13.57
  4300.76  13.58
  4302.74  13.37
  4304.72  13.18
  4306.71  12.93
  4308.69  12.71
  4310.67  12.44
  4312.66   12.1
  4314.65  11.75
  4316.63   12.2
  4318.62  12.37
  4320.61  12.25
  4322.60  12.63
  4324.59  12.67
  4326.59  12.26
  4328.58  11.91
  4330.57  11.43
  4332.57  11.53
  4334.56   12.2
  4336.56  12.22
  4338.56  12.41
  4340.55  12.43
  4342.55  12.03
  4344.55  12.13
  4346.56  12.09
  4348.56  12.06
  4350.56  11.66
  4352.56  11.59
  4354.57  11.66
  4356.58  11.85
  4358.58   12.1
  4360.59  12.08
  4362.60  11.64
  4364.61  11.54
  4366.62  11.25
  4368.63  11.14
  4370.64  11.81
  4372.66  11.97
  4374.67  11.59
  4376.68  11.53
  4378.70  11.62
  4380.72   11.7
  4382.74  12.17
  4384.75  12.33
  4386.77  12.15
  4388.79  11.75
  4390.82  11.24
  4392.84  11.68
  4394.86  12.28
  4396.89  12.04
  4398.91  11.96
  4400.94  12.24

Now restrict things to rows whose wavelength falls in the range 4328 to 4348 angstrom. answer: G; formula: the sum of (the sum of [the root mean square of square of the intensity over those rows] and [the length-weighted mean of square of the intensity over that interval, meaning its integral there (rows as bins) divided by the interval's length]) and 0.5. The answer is 291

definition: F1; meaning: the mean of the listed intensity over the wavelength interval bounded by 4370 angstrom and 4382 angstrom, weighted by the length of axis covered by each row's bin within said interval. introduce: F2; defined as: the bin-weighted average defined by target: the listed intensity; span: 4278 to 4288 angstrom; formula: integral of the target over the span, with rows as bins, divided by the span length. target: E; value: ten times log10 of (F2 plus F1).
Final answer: 13.9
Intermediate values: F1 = 11.7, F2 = 12.93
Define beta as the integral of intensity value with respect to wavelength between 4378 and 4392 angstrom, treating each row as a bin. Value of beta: 166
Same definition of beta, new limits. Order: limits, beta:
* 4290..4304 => 187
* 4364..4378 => 162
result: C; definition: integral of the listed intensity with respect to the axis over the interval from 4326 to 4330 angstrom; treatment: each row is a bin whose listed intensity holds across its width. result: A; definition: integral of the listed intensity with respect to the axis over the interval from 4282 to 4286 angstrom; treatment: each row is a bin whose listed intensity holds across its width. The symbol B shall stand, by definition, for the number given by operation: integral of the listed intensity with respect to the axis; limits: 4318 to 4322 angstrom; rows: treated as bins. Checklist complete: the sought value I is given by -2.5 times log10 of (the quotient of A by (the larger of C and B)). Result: -0.036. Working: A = 51.0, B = 49.3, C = 48.1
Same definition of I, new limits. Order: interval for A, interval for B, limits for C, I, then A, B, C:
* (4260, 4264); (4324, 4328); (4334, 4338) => -0.071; 52.8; 49.5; 48.9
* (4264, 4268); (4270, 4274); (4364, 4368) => -0.032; 54.6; 53.1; 45.4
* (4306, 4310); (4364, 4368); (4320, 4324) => -0.028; 51.2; 45.4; 49.9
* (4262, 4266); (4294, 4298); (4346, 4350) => -0.023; 54.4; 53.3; 48.2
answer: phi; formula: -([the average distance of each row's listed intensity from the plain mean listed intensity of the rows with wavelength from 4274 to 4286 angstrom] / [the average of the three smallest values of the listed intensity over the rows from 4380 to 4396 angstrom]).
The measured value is -0.040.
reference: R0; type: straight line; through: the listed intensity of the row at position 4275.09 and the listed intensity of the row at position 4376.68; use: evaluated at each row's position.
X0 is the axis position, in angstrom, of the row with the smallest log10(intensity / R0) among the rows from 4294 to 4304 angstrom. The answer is 4294.82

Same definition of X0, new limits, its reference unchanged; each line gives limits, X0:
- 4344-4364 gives 4352.56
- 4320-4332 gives 4330.57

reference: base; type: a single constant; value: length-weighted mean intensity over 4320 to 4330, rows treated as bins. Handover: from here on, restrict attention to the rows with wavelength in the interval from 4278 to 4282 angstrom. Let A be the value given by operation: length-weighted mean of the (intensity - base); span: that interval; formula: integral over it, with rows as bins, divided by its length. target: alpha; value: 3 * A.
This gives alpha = 3.3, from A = 1.1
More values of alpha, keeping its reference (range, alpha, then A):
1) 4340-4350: -0.6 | -0.2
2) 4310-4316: -0.7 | -0.2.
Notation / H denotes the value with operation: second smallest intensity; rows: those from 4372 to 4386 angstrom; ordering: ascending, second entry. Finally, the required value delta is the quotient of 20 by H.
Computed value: 1.73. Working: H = 11.59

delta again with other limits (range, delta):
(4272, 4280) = 1.47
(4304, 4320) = 1.65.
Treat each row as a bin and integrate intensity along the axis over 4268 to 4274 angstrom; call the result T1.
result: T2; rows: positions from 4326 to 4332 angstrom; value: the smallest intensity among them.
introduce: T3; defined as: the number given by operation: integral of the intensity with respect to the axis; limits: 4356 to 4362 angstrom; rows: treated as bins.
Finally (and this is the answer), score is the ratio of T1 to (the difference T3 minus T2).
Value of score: 1.30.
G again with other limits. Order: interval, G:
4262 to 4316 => 345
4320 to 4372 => 286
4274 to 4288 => 349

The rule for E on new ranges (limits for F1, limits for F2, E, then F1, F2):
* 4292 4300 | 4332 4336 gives 14.0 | 13.3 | 11.95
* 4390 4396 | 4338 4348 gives 13.8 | 11.8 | 12.20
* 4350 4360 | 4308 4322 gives 13.8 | 11.8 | 12.26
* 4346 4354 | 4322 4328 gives 13.9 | 11.8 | 12.46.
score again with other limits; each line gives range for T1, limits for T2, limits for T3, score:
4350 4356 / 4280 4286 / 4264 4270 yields 1.03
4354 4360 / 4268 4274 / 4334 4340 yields 1.17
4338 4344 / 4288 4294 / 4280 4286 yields 1.14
